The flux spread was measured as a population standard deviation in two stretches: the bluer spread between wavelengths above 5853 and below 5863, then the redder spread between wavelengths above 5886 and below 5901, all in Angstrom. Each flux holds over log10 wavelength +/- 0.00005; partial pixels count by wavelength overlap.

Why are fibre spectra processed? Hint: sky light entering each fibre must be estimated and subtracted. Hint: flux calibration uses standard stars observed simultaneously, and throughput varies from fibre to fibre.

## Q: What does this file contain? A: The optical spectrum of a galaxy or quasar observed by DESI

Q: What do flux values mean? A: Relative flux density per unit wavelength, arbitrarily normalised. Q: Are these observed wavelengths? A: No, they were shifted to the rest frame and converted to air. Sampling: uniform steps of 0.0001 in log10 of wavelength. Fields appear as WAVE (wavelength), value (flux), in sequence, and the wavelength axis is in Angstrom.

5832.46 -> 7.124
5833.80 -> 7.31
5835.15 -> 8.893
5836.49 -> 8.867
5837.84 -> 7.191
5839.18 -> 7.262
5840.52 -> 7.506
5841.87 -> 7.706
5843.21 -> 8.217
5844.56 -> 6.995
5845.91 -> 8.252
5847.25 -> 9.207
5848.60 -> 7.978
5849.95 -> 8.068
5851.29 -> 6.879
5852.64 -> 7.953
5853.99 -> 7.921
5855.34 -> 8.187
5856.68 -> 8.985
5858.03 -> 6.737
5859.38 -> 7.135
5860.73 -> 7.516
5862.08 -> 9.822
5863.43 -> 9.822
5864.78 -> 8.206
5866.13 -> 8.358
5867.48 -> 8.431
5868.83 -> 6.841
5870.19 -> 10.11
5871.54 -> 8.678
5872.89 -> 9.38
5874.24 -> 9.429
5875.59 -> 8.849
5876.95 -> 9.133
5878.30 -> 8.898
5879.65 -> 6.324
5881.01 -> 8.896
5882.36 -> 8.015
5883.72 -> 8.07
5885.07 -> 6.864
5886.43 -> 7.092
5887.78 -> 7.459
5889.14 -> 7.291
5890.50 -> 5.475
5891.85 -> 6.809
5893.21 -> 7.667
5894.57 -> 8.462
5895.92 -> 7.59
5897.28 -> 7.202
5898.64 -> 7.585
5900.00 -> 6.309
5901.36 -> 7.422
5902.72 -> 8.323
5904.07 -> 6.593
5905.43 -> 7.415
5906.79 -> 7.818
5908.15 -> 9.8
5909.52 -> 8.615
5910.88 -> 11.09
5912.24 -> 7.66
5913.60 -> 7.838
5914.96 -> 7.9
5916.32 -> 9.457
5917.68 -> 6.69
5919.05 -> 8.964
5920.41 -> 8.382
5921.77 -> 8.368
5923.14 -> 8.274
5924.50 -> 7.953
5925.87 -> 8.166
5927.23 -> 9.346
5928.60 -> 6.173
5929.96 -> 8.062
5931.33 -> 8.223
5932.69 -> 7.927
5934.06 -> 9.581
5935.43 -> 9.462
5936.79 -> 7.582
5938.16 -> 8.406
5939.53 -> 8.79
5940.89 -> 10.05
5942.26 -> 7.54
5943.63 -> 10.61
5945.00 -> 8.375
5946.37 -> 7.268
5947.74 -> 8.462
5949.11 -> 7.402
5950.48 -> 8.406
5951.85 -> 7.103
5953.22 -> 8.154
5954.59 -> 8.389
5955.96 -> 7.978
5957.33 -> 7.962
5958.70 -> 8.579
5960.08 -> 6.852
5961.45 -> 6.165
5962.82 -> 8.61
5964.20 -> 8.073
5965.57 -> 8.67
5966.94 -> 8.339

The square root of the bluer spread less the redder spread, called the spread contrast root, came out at 0.497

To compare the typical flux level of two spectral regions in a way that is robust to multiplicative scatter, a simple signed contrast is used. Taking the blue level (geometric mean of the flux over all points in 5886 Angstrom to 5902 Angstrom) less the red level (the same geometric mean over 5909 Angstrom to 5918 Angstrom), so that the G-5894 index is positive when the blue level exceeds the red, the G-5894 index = -1.2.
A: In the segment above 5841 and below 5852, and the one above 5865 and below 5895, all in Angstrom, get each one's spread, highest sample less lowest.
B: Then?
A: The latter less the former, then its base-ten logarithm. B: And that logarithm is 0.36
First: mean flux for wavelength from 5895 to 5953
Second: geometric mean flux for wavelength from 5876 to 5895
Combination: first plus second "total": 15.7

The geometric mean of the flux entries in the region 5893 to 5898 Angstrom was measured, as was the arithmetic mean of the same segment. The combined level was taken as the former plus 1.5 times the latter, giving 19.3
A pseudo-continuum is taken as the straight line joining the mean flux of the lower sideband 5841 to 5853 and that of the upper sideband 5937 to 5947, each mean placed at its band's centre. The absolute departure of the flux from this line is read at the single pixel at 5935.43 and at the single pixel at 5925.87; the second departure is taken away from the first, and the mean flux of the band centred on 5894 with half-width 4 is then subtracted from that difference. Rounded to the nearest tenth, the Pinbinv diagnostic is -6.8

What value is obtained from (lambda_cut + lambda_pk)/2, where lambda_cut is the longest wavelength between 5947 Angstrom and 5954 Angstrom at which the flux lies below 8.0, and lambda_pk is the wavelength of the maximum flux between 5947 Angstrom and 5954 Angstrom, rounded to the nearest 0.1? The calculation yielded 5949.8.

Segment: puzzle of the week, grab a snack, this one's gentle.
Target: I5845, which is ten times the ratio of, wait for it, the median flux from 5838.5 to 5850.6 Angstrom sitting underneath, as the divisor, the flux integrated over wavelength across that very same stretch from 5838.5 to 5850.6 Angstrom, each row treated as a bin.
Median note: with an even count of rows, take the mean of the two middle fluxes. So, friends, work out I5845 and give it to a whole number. 120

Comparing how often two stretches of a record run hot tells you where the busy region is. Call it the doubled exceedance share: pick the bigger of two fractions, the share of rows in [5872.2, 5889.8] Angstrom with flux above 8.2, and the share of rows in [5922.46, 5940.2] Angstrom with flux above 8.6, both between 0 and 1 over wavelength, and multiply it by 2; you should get 0.92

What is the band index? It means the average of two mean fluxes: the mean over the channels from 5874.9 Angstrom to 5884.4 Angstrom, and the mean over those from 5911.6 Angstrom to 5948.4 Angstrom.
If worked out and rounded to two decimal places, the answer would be 8.33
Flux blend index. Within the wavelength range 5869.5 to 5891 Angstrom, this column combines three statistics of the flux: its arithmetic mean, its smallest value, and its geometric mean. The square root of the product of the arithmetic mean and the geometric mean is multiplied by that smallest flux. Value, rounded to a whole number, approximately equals 44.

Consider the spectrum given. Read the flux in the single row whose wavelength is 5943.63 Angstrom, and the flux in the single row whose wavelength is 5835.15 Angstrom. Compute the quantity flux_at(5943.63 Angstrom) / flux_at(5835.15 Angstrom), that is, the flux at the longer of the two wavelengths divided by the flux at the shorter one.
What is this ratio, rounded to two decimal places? 1.19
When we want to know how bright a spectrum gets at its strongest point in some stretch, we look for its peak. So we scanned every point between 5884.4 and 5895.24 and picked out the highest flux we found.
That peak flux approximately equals 8.462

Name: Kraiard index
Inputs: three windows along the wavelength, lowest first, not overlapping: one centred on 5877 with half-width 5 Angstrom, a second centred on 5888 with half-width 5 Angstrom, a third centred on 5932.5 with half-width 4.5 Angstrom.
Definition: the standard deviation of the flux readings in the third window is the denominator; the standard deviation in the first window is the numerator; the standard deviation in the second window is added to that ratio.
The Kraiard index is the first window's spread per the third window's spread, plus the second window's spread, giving 1.7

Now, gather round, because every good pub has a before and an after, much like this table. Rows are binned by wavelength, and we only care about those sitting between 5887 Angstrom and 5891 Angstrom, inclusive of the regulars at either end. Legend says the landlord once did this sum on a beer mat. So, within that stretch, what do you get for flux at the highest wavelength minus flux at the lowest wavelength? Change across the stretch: -2.0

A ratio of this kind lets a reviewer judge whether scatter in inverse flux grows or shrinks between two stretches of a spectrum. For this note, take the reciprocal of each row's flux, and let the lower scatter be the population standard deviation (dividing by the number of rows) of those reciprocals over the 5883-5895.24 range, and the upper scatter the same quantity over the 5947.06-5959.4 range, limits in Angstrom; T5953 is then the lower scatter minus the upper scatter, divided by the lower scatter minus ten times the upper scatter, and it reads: -0.16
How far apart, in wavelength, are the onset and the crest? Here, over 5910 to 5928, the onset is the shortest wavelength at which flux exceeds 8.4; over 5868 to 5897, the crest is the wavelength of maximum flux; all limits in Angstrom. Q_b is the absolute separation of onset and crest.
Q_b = 40.7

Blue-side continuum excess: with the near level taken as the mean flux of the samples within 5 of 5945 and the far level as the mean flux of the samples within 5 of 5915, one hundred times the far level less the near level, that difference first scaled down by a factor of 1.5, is -1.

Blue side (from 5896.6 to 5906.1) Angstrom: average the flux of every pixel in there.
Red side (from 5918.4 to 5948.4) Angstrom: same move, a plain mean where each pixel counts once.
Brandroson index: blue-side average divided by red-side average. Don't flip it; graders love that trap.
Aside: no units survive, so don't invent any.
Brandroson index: 0.86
